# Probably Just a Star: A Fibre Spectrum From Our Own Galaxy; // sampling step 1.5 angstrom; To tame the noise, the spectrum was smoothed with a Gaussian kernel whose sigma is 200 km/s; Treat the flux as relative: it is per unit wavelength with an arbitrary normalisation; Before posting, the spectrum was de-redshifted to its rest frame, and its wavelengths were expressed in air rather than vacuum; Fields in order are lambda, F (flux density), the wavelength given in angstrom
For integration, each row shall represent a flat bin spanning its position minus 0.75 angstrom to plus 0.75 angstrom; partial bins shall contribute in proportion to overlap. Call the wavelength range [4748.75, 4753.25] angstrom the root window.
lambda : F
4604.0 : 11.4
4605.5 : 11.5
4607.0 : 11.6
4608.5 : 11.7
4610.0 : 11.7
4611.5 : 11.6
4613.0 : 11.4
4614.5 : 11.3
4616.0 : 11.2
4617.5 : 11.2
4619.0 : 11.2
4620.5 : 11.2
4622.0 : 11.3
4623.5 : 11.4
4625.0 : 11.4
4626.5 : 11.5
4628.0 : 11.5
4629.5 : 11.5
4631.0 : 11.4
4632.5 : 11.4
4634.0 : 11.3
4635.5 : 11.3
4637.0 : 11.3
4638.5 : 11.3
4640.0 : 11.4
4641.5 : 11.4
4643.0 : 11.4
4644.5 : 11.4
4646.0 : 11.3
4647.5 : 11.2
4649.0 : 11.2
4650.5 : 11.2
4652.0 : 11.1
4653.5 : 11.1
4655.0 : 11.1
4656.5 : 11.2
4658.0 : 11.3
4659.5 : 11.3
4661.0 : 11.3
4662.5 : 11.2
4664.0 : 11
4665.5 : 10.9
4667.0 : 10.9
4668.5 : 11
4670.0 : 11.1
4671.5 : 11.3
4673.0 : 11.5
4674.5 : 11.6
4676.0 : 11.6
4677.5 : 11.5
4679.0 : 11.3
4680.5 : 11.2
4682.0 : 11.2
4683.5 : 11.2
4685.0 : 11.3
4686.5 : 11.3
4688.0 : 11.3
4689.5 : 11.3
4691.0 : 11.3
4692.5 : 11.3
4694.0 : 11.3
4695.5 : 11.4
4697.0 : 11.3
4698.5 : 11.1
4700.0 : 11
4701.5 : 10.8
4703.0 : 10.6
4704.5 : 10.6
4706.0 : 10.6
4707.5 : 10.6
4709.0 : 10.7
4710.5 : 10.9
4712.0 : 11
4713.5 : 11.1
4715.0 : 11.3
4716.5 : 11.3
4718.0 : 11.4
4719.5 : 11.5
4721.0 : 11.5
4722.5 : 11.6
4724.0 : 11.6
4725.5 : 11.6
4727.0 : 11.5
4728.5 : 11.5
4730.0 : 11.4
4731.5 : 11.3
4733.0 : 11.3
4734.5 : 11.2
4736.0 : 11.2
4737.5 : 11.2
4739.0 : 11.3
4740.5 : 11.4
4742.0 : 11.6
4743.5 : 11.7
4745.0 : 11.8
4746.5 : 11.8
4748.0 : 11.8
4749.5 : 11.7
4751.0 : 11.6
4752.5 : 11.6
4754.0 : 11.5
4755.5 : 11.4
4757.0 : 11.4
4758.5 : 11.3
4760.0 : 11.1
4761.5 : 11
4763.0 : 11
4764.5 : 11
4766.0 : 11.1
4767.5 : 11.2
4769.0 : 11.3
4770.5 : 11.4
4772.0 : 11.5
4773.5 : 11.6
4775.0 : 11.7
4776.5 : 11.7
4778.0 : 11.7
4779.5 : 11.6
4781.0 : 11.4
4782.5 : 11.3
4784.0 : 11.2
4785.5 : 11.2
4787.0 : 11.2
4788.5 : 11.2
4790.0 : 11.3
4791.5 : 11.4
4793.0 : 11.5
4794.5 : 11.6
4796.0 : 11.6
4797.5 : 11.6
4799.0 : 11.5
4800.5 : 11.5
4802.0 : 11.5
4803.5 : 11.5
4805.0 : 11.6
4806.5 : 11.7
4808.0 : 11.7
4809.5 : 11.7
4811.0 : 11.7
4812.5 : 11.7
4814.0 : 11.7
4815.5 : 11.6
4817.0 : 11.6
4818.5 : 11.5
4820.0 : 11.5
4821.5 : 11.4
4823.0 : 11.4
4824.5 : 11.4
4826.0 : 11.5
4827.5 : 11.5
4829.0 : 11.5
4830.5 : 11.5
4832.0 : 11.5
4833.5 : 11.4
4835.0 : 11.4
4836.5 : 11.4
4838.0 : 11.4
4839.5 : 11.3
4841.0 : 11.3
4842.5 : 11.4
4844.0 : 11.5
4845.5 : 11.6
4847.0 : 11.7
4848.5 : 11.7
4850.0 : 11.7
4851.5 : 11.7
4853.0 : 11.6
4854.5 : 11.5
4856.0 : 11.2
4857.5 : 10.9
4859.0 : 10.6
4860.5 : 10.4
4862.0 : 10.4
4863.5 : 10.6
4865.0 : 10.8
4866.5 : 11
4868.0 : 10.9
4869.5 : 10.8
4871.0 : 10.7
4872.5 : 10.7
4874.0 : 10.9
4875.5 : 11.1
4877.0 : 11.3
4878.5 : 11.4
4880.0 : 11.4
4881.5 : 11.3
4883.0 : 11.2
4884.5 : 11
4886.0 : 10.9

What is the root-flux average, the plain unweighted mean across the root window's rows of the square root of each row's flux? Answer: 3.41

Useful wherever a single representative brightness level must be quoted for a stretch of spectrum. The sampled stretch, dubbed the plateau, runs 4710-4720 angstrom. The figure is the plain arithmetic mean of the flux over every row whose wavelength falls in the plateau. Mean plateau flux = 11.2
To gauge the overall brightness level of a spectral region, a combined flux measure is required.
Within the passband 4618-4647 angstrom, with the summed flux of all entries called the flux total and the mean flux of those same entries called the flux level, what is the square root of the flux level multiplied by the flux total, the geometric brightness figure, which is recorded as 50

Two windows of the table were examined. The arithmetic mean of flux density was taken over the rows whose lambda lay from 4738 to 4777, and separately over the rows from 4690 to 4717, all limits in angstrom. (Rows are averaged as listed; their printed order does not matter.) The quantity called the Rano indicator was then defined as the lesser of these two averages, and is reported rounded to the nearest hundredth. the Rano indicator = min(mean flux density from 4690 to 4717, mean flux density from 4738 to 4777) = 11.01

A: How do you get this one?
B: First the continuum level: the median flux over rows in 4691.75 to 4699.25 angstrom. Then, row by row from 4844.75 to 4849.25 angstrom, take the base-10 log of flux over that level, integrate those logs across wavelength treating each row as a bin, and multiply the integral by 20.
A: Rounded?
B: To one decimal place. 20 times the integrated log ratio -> 1.2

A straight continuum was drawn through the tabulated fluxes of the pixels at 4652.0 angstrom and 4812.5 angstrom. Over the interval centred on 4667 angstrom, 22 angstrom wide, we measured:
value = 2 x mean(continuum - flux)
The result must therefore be -0.18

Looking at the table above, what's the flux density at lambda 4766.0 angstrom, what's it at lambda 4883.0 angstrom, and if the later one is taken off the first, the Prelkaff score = -0.10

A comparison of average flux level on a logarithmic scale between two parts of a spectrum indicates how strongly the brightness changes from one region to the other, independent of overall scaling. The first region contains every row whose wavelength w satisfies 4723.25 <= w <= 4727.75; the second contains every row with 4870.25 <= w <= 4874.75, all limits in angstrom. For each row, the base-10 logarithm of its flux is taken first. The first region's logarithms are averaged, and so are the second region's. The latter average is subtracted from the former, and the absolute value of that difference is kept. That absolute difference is 0.031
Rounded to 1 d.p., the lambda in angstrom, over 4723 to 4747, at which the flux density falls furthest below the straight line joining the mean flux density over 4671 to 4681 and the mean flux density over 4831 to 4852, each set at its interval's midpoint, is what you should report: 4737.5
